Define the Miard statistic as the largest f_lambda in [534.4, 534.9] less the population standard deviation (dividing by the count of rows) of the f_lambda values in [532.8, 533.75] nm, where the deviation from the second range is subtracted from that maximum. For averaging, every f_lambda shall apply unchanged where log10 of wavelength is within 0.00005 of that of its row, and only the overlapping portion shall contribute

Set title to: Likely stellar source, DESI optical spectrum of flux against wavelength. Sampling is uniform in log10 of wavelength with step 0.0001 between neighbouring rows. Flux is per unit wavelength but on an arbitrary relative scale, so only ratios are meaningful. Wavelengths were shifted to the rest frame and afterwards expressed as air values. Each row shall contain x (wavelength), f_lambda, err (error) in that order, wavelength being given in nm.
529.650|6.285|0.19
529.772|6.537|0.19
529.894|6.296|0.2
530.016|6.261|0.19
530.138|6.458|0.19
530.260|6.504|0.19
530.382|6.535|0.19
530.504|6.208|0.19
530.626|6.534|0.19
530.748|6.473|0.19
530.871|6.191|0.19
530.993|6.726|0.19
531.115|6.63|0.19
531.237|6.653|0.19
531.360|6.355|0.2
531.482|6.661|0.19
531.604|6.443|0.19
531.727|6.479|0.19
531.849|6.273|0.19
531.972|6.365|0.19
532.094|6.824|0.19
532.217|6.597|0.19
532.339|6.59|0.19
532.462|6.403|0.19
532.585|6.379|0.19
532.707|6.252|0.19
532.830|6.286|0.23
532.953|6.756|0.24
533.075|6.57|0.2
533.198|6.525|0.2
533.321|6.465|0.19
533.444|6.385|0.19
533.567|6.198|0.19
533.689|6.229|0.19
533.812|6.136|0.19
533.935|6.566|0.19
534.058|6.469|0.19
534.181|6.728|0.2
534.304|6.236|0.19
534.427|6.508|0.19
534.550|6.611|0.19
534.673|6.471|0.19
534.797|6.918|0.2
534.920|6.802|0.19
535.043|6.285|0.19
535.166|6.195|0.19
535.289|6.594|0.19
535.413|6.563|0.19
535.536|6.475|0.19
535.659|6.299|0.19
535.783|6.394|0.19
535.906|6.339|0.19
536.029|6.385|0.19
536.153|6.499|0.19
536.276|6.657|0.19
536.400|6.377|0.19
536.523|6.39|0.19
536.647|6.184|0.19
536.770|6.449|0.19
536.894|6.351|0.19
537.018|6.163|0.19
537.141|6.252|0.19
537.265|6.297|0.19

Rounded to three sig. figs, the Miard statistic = 6.74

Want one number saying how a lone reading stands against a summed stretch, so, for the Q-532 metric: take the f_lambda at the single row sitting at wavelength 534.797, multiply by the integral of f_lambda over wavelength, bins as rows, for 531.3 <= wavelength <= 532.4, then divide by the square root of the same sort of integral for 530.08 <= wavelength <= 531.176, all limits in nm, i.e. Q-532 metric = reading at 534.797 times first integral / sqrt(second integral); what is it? 18.6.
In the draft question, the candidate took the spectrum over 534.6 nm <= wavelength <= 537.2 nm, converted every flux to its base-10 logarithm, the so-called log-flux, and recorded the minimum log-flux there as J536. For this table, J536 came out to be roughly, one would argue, 0.790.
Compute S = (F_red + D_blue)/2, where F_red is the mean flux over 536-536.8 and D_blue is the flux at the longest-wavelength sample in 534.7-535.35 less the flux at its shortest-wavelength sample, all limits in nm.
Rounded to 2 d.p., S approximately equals 3.05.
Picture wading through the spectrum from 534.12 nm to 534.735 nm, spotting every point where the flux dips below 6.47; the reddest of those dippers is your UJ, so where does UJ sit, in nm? 534.304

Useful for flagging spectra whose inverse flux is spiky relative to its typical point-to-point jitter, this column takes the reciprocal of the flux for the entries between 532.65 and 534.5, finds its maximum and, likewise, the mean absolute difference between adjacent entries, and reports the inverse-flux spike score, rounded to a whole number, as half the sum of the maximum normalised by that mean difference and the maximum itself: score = 17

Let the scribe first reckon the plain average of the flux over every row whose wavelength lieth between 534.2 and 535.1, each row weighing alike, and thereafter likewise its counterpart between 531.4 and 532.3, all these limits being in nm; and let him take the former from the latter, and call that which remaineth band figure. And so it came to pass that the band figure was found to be -0.03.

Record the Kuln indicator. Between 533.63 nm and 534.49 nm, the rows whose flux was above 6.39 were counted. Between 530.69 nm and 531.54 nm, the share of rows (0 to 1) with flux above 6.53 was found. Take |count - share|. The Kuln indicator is 3.4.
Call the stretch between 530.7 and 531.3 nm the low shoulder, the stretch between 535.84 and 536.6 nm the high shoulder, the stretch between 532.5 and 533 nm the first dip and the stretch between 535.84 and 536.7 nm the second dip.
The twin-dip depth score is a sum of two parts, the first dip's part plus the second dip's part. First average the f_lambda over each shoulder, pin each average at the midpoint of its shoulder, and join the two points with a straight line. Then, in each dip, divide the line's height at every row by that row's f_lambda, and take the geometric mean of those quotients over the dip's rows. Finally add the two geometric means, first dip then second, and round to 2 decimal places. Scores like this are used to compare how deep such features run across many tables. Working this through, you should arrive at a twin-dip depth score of 2.02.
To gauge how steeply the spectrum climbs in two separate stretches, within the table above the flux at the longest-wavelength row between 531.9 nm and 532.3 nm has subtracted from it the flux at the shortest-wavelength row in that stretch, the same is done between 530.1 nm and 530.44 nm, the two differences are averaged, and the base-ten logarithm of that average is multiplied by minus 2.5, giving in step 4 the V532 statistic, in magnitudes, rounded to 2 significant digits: 2.0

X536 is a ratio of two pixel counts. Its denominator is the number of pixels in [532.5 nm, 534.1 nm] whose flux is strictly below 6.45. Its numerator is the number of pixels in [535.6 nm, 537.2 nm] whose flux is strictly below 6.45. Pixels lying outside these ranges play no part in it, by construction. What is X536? 1.6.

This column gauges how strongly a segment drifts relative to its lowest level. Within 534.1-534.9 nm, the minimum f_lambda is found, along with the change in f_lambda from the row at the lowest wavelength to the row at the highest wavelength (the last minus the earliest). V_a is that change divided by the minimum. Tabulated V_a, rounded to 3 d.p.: 0.030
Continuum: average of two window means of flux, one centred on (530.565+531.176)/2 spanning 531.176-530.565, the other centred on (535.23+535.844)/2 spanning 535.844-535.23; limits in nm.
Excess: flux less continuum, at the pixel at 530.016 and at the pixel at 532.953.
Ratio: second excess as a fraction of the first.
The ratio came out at -1.2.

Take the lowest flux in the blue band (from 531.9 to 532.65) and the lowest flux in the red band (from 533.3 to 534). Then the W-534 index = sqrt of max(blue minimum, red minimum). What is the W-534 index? 2.52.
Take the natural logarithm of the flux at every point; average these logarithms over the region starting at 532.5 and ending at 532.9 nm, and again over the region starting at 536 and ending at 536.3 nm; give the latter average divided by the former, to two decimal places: 1.02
